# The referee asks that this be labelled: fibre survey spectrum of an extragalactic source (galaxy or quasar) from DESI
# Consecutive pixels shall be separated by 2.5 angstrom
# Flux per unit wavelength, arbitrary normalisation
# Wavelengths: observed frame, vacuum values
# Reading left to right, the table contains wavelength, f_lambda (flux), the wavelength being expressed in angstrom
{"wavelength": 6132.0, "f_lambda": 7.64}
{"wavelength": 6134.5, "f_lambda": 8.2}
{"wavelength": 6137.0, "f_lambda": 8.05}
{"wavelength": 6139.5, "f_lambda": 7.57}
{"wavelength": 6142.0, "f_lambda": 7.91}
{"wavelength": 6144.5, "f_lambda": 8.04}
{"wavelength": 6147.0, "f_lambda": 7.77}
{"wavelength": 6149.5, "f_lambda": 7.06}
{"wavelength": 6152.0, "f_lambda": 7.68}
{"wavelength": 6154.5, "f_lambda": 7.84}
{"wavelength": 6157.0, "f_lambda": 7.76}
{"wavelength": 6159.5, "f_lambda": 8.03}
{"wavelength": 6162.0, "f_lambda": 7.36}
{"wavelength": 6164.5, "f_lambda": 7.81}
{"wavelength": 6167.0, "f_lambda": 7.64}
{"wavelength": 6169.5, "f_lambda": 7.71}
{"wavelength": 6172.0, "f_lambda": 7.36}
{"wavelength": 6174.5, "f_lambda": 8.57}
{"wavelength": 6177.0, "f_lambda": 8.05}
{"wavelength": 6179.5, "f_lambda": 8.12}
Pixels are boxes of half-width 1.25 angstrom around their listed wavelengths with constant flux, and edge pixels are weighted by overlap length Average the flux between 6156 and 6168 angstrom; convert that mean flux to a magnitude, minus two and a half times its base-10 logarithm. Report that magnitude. -2.22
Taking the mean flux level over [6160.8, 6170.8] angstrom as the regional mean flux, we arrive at 7.63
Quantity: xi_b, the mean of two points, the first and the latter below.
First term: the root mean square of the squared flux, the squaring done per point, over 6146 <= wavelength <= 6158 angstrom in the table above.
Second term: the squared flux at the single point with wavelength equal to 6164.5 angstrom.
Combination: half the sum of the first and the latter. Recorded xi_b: 59.7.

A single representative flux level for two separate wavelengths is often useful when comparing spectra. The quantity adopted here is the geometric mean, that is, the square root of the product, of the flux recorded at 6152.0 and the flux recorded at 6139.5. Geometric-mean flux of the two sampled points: 7.62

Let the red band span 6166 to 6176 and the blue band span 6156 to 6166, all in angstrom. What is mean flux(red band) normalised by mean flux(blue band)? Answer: 1.01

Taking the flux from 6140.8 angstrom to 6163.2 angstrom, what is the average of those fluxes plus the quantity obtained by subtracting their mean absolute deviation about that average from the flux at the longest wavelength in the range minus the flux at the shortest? 6.93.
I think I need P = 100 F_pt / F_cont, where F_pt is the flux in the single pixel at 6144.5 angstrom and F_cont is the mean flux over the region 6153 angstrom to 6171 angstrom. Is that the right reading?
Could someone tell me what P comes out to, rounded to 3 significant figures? 104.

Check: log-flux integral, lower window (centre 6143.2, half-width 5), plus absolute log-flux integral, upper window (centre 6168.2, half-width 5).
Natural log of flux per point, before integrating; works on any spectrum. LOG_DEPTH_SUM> 40.9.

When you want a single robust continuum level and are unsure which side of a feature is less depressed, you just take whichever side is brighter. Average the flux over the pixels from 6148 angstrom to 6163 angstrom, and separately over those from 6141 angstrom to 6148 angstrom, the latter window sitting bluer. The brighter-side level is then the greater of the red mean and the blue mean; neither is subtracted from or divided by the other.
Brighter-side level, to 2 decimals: 7.91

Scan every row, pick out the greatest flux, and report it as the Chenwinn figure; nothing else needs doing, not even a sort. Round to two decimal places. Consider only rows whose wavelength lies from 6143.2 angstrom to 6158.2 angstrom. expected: 8.04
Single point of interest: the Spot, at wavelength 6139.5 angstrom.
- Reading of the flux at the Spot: 7.57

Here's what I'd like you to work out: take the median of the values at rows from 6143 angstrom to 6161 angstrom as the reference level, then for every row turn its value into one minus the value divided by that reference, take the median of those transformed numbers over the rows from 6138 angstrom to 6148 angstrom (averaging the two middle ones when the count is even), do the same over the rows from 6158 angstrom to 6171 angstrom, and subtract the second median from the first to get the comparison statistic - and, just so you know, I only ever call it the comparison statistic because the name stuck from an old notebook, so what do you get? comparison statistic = -0.017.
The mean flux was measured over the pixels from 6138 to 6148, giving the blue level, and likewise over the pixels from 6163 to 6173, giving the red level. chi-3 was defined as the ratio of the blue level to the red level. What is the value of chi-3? 1.03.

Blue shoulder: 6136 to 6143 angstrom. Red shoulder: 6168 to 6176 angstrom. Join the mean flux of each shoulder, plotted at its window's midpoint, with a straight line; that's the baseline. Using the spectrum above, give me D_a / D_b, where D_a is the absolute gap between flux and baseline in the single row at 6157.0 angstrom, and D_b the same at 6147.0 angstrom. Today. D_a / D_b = 1.3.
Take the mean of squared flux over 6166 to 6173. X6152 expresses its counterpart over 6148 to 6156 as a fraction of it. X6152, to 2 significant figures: 0.99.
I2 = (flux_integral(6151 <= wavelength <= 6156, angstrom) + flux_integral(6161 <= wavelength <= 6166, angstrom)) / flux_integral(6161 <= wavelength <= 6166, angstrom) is 2.02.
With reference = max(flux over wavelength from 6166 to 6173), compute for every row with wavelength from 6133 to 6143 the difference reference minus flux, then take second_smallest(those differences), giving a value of -0.34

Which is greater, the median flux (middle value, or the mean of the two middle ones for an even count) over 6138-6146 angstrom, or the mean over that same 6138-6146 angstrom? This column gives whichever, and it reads 7.91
